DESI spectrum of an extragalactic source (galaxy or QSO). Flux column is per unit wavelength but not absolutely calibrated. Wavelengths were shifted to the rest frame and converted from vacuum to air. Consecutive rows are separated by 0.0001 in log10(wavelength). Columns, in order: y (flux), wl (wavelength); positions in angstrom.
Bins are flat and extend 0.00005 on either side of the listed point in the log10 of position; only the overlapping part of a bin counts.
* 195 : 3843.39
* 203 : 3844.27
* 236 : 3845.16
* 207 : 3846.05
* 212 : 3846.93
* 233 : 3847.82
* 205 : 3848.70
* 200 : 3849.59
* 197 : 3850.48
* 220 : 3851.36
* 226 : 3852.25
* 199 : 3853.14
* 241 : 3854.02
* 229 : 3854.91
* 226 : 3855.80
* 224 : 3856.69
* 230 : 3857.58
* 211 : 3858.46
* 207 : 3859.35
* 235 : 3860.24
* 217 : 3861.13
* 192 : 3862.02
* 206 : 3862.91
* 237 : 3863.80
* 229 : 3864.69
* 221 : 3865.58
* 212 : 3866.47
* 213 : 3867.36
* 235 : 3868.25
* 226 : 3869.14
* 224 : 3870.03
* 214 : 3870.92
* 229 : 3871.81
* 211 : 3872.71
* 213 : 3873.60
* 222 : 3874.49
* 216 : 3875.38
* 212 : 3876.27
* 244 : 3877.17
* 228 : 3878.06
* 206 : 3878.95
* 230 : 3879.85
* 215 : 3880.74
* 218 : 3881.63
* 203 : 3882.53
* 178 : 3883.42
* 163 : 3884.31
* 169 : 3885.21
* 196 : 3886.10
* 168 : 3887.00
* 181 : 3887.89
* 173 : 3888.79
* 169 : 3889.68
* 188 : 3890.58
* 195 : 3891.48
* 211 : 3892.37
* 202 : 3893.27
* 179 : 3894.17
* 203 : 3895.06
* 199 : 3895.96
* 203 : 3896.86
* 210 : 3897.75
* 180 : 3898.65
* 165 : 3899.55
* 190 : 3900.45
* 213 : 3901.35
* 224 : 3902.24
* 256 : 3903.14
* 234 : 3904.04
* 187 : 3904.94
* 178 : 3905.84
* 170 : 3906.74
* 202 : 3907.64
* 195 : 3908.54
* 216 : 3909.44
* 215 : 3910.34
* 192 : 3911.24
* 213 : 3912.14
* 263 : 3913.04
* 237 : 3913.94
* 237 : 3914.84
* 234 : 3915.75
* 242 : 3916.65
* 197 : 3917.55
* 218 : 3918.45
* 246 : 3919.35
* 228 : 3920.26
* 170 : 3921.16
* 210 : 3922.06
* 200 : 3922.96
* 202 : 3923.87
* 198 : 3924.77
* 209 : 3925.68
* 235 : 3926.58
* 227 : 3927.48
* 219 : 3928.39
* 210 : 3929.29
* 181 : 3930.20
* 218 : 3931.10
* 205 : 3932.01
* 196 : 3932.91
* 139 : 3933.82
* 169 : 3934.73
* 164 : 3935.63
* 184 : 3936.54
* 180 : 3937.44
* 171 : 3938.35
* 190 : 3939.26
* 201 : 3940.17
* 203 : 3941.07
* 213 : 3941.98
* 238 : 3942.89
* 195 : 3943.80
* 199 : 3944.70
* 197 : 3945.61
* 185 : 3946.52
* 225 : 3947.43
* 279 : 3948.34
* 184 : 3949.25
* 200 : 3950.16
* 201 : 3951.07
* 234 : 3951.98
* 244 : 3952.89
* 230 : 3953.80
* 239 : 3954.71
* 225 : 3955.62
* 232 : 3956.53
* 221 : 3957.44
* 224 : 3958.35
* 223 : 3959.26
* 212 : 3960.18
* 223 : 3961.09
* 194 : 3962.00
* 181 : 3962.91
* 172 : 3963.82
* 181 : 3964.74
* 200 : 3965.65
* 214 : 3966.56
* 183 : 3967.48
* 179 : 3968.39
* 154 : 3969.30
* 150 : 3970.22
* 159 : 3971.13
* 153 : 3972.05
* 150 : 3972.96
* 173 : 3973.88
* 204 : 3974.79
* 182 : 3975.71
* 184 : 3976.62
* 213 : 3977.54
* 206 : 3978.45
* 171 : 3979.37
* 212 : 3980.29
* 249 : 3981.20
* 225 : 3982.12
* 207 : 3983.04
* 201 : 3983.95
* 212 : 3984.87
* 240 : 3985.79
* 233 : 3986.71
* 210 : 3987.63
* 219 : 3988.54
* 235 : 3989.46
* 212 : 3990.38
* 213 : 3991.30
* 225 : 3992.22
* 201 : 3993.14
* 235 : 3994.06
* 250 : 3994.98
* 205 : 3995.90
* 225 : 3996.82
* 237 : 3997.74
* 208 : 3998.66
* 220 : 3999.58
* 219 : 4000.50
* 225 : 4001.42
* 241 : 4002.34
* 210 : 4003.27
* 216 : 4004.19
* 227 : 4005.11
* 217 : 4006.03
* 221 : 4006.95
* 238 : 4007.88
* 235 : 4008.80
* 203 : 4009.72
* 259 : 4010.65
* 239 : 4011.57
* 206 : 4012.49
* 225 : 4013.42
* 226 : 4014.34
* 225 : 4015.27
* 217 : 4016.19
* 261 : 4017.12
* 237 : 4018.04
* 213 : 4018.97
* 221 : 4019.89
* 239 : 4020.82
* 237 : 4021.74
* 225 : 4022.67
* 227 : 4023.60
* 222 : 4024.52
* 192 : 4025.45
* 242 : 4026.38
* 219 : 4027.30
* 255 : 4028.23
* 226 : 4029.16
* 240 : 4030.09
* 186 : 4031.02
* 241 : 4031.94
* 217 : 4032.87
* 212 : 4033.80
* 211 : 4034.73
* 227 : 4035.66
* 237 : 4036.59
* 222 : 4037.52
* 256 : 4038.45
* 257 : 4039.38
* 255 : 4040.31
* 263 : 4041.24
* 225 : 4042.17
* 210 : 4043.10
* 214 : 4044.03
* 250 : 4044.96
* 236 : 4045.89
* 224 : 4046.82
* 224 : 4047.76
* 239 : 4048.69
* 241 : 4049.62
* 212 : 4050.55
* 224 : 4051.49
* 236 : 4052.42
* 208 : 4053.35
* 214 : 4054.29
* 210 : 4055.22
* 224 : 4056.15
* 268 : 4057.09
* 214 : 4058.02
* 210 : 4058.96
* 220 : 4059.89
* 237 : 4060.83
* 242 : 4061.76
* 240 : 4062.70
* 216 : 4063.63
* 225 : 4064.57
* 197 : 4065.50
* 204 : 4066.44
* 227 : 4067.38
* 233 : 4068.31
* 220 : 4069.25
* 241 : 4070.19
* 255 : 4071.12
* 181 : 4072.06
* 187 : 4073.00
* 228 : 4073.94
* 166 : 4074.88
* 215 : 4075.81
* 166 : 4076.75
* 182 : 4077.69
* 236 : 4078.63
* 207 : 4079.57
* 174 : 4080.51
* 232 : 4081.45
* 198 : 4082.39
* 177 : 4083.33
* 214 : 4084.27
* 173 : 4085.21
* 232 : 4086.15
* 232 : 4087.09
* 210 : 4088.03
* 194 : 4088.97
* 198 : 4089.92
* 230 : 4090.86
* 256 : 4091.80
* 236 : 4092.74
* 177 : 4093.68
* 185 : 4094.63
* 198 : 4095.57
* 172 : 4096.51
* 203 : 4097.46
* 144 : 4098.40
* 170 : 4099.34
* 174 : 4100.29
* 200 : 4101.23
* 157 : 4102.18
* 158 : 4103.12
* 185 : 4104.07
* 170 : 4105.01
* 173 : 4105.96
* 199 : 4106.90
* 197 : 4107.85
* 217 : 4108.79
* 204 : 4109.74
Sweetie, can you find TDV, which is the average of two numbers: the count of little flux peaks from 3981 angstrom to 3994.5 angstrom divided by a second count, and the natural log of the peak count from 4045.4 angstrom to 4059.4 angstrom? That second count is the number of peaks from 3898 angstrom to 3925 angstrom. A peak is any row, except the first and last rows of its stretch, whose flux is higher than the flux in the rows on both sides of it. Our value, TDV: 0.88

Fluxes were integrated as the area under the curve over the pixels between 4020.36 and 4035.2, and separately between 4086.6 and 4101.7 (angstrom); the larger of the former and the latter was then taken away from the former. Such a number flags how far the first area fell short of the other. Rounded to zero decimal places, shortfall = 0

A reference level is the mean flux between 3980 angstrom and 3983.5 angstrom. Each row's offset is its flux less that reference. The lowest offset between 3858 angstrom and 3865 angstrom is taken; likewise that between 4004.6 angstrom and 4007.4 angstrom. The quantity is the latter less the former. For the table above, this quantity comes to 25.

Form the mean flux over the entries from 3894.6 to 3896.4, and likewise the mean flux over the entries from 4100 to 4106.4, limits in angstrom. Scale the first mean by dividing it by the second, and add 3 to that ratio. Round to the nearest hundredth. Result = 4.16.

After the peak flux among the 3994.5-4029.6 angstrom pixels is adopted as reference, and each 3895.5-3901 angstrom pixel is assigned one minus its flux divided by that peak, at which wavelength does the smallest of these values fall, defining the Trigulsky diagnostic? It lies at 3897.75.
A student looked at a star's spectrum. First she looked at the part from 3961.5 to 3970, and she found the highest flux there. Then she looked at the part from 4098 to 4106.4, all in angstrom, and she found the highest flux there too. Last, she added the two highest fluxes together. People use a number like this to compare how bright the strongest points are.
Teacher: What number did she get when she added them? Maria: 414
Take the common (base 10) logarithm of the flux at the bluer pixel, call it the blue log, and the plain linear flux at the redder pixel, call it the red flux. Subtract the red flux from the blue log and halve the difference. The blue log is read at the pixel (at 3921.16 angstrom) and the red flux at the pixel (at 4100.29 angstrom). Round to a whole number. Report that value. -86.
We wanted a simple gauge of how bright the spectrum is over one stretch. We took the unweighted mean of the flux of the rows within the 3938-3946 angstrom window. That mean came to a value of 201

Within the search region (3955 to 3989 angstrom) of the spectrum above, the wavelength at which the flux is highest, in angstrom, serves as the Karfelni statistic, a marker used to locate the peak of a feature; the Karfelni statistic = 3981.20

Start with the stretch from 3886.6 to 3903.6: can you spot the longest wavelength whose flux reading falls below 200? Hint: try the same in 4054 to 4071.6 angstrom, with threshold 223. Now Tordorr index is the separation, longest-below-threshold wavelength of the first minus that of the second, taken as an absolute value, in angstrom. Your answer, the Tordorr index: 168.8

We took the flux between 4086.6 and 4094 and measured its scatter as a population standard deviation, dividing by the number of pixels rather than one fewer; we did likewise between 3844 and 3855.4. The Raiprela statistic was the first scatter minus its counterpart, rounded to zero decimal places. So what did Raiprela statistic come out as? 10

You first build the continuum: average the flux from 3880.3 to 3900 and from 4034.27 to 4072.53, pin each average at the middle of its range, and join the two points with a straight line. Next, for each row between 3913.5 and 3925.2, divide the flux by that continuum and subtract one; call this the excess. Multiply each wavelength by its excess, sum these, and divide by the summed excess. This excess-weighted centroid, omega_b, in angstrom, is 3916.9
